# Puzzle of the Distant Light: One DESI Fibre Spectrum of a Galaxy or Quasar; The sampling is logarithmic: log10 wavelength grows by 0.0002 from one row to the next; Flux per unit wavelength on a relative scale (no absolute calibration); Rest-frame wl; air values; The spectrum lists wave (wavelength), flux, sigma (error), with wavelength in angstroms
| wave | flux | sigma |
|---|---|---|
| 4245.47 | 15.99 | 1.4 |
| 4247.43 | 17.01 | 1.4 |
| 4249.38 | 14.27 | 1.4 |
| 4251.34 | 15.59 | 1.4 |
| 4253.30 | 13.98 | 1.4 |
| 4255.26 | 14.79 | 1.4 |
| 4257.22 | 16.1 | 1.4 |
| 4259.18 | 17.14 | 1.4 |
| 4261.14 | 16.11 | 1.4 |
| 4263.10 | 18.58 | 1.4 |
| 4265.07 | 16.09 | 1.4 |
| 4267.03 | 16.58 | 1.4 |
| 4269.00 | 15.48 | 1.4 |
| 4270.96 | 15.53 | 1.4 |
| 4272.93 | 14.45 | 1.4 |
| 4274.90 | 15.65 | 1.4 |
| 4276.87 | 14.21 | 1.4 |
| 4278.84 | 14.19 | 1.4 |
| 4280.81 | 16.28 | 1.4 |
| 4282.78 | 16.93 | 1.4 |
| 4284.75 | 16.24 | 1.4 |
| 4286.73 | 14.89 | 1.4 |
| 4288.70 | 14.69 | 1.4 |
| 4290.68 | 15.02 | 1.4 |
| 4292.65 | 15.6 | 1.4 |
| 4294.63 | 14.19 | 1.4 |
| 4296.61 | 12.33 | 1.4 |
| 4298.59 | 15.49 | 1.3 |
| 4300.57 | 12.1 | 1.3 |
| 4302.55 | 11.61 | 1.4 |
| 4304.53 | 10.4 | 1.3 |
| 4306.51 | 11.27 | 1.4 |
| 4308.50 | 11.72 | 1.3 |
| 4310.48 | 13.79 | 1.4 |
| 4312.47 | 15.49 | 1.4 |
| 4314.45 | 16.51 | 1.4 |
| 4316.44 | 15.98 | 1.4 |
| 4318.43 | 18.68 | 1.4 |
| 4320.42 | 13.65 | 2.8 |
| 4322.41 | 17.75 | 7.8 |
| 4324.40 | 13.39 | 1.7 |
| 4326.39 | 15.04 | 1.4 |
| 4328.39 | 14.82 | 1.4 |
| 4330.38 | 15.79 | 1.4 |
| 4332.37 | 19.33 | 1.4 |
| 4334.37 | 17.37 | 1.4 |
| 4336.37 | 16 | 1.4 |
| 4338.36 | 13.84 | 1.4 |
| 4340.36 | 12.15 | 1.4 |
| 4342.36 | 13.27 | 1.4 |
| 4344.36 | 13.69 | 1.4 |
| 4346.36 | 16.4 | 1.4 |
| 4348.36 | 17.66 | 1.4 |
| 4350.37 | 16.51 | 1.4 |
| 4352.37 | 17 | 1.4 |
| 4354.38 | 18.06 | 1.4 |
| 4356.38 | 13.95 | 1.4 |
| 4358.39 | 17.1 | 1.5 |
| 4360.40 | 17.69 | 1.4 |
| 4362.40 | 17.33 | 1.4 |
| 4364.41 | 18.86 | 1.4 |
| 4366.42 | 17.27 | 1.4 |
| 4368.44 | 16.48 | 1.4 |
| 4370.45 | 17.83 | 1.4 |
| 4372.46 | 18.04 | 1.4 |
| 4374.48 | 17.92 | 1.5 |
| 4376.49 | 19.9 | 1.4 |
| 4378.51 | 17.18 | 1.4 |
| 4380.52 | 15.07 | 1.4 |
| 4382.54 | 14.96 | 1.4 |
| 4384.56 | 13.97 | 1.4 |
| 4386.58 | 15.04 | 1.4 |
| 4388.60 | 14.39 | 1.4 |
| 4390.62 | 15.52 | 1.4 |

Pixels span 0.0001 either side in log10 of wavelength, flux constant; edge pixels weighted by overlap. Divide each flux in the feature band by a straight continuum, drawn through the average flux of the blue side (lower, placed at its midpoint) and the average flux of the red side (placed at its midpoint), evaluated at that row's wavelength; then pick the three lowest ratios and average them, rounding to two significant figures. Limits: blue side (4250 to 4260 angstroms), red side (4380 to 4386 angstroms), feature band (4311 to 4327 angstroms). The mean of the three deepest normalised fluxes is 0.93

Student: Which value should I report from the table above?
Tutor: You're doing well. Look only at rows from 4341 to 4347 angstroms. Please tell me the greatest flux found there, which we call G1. 16.4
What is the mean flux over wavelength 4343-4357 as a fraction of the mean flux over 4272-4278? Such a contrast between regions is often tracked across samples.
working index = 1.10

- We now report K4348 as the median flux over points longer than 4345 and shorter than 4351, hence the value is 16.5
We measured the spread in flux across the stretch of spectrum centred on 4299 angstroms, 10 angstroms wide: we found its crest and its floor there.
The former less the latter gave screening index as 3.9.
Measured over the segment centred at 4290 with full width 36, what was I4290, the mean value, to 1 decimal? 14.2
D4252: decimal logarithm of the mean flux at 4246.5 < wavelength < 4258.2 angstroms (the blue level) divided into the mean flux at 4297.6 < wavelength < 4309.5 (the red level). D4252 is -0.10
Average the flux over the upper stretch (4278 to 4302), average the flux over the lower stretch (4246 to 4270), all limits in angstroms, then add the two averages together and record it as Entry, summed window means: 30.8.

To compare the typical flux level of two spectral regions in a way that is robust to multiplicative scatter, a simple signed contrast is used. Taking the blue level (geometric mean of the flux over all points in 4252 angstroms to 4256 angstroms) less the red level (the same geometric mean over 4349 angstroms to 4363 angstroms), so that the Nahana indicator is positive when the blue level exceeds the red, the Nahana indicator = -2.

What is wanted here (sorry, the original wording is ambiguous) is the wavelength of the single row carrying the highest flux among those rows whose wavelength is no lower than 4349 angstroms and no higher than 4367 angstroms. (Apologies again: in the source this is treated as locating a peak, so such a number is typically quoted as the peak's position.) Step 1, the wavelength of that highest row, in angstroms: 4364.41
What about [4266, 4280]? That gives 4267.03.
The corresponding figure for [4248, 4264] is 4263.10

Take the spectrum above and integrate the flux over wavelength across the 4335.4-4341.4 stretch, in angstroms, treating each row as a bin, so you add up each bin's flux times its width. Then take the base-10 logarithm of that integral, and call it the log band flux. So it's 1.92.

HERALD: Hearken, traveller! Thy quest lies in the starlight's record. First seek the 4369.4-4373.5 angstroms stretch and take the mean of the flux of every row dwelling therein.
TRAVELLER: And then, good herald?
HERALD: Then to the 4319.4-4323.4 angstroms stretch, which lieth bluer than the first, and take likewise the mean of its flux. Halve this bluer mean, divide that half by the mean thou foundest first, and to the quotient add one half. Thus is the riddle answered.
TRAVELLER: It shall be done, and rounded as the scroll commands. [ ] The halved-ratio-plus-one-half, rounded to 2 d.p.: 0.94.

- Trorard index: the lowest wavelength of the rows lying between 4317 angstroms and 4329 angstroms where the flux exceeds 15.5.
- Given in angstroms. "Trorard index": 4318.43 angstroms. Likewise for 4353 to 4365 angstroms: 4354.38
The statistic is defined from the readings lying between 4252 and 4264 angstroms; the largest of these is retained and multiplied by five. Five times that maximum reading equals 92.9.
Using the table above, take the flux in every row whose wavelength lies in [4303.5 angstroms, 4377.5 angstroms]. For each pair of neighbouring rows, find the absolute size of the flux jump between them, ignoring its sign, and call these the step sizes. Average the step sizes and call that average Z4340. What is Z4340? 1.68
